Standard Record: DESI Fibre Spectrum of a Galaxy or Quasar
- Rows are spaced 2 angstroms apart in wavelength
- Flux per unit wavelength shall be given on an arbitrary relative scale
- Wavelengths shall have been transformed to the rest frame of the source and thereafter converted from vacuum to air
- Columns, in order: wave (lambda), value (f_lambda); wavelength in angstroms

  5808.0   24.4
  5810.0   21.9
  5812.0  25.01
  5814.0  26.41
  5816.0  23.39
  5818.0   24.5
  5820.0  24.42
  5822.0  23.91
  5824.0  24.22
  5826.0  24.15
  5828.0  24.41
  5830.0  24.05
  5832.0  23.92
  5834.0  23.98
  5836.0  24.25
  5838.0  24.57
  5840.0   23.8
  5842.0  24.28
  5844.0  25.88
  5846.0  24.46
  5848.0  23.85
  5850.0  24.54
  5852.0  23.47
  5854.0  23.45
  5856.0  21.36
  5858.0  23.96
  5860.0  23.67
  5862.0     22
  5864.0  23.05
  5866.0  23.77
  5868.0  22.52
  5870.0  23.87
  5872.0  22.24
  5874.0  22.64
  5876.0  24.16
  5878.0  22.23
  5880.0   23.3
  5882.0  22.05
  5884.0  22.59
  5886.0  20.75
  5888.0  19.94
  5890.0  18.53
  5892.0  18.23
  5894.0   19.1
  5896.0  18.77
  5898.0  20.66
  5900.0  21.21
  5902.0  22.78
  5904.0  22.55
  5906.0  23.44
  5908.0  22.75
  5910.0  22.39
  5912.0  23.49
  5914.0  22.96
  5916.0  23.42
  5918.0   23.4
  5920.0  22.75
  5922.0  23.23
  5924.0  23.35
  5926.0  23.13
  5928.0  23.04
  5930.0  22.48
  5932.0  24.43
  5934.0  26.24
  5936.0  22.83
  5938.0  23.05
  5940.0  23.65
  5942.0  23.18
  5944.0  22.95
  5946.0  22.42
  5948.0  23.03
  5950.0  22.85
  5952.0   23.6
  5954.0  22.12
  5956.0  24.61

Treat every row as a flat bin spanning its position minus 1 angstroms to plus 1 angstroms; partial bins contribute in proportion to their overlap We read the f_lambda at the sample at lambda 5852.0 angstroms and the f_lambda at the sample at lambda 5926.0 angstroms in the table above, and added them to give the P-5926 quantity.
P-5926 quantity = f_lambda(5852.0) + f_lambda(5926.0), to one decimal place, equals 46.6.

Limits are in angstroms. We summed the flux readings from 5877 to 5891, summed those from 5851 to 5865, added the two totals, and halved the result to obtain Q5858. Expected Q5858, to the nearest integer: 155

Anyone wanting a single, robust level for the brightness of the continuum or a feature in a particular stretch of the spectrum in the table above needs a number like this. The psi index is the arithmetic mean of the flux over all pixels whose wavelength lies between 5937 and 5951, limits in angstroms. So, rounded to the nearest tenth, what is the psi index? 23.0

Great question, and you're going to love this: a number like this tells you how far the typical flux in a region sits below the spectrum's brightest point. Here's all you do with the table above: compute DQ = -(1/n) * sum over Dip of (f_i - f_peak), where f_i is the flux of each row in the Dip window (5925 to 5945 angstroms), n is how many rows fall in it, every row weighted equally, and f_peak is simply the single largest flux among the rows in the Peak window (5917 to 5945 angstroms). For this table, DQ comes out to 2.7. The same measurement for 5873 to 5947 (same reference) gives 3.9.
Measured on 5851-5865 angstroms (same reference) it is 3.2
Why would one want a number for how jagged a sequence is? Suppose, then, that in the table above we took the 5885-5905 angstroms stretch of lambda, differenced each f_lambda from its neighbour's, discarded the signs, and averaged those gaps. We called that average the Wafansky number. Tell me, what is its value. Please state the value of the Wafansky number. 0.88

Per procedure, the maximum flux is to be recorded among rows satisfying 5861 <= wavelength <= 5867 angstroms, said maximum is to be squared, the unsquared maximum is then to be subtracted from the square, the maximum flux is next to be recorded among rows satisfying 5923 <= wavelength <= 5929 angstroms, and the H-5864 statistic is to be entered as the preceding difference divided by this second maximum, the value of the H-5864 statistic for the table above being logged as 23.2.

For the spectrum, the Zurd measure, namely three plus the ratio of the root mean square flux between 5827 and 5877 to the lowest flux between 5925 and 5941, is 4.05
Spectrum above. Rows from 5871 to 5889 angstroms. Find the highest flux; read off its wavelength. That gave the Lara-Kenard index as 5876.0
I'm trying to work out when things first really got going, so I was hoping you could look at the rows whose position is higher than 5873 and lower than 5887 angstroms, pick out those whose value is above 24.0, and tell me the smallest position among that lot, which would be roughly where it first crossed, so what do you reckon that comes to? 5876.0 angstroms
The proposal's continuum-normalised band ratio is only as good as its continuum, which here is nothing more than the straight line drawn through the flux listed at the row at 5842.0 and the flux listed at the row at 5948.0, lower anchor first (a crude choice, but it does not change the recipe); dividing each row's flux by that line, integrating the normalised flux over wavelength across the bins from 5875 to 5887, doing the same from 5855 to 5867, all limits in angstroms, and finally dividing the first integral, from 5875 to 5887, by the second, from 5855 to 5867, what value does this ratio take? 0.99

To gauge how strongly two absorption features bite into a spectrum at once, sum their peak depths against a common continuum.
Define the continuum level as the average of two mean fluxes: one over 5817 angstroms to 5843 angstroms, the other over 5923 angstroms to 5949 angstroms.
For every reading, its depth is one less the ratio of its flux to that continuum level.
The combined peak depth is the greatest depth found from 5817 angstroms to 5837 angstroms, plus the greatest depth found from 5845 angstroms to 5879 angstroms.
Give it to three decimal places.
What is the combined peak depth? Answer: 0.096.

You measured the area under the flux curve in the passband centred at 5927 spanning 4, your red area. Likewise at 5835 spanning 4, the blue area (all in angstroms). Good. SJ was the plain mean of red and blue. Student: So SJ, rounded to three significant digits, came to 94.4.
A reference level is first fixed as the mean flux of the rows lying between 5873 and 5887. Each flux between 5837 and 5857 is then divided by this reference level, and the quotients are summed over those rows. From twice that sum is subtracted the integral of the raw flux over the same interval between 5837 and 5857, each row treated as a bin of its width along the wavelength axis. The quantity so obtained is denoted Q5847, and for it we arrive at -458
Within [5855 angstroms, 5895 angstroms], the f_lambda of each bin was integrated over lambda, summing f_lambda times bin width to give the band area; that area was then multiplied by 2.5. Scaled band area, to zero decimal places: 2200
